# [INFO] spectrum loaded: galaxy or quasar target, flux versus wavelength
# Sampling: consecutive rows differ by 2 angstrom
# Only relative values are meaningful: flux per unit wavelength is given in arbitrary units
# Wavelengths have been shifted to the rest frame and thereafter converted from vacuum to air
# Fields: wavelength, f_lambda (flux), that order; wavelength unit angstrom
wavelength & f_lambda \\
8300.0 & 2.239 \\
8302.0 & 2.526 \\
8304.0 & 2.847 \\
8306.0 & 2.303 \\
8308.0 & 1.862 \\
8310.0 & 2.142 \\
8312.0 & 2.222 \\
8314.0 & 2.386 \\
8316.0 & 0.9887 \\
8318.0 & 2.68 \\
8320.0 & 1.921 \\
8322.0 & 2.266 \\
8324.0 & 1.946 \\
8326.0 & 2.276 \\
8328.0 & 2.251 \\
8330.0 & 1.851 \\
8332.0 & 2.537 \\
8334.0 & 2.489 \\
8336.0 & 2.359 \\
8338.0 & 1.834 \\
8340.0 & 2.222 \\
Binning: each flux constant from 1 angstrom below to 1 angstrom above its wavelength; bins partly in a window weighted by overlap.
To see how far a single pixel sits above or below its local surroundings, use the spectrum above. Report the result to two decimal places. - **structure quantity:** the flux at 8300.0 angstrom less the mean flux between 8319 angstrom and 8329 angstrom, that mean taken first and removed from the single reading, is 0.11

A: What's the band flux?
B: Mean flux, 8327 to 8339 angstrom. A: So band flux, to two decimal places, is 2.22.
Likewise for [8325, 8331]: 2.13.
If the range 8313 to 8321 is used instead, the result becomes 1.99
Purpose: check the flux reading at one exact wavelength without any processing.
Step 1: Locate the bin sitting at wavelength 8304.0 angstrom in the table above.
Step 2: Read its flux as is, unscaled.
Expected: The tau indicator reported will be 2.847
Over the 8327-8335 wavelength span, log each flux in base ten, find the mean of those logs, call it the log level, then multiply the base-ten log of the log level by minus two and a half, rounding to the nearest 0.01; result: 1.12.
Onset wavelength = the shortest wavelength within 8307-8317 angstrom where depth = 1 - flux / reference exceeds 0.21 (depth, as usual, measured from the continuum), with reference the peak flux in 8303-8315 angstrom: 8308.0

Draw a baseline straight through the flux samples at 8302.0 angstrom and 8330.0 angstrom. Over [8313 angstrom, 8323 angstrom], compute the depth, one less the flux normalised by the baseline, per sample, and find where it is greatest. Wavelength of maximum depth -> 8316.0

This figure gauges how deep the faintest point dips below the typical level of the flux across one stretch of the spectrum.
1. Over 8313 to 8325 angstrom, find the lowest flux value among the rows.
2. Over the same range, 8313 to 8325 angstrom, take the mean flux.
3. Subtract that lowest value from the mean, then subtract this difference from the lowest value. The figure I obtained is -0.1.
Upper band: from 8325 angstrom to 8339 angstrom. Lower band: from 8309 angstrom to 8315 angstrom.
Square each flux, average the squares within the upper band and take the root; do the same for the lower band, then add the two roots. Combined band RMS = 4.5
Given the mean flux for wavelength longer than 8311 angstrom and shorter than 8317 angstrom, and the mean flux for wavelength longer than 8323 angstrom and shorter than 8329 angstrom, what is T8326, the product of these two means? 4.0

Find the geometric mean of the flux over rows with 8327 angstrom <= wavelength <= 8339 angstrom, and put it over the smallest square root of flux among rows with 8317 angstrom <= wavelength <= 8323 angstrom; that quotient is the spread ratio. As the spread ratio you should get 1.59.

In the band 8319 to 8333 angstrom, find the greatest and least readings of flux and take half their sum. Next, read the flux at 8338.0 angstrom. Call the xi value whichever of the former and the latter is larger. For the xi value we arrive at 2.2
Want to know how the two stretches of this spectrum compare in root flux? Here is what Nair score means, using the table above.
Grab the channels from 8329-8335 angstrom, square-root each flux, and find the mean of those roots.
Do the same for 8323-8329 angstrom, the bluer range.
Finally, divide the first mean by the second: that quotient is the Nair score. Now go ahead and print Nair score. 1.03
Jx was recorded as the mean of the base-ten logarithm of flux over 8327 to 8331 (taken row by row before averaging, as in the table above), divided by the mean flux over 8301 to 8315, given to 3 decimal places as 0.133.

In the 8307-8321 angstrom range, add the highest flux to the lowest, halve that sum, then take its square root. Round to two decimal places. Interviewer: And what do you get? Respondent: 1.35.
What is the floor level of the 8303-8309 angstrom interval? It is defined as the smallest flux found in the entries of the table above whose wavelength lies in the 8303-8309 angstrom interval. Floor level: 1.862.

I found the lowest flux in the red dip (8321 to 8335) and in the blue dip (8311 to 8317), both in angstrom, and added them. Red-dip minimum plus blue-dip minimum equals 2.84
